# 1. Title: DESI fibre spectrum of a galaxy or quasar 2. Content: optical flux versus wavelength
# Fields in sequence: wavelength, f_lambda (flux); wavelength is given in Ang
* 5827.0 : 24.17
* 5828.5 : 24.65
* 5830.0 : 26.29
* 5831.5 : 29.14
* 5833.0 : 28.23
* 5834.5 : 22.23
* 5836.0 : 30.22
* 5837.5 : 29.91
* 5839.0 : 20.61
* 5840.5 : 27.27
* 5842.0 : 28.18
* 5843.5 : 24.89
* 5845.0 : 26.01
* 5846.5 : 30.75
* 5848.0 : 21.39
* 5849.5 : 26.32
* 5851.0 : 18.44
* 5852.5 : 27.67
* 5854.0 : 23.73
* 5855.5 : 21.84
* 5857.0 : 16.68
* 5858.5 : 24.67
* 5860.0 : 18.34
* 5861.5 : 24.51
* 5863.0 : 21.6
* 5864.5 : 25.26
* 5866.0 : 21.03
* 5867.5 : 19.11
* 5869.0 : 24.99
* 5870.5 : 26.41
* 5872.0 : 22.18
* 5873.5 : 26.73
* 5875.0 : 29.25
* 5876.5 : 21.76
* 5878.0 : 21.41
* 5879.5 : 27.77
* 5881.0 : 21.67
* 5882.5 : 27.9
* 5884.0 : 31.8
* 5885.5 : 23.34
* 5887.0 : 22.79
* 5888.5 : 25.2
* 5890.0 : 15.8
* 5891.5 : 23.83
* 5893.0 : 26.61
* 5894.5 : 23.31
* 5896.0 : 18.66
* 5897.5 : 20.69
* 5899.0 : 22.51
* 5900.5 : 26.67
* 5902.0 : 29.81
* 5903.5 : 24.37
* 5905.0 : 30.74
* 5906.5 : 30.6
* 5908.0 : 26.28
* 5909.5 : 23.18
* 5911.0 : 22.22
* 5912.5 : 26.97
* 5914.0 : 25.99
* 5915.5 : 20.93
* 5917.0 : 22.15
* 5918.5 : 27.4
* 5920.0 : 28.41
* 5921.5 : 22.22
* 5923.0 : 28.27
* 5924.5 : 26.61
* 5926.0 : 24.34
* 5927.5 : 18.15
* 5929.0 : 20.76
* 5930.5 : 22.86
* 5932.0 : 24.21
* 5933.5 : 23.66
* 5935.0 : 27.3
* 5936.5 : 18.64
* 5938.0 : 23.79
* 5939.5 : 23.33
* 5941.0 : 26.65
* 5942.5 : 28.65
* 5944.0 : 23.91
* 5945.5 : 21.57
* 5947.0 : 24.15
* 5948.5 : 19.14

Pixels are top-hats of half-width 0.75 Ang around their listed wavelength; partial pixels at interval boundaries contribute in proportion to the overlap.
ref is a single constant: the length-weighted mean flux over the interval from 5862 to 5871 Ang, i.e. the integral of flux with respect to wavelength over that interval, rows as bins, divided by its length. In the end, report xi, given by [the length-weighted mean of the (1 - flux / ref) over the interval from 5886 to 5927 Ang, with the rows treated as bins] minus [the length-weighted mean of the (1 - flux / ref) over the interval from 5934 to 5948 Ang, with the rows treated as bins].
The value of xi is -0.02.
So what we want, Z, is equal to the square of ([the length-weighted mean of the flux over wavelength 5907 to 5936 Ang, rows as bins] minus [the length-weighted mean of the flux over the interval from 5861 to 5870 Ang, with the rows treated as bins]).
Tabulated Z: 2.3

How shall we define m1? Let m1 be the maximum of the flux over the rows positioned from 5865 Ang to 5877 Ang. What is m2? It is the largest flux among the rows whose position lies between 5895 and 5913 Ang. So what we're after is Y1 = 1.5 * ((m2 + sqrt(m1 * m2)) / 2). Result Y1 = 45.5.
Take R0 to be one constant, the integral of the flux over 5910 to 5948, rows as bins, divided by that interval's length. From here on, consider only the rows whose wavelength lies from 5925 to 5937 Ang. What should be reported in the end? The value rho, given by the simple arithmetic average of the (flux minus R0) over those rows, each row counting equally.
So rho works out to -1.6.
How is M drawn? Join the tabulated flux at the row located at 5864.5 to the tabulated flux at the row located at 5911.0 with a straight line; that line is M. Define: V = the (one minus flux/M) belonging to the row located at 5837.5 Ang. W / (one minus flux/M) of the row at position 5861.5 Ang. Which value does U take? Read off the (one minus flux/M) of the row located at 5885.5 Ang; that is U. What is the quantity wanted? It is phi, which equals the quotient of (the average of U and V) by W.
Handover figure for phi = -1.1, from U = 0.02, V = -0.11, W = 0.04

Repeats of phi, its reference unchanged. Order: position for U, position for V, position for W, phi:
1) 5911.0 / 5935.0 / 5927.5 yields -1.1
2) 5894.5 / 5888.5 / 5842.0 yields 0.6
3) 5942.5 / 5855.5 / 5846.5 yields 0.8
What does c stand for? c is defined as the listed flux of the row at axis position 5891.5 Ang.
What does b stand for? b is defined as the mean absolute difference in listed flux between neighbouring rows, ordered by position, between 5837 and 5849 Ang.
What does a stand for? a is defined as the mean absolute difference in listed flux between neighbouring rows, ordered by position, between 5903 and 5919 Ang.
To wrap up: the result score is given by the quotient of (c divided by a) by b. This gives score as 1.5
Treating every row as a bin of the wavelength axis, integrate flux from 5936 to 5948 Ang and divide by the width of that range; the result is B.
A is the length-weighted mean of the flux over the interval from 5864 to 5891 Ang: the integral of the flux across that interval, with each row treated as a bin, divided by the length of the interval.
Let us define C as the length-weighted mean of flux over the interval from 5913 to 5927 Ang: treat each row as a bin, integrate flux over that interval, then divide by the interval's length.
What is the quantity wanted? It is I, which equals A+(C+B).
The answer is 73.0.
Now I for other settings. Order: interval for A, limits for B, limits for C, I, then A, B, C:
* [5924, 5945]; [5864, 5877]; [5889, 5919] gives 72.2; 23.7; 24.1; 24.4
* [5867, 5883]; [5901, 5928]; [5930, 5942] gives 74.0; 24.5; 25.6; 23.9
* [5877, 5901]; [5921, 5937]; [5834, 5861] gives 71.6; 23.7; 23.5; 24.4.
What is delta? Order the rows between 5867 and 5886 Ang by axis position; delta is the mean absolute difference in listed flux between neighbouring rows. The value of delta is 4.8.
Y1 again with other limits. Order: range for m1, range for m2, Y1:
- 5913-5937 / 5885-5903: 44.2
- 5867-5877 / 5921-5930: 42.8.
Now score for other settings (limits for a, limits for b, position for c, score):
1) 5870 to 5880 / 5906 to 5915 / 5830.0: 2.2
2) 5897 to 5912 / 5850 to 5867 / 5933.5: 1.4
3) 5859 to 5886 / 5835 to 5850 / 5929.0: 1.0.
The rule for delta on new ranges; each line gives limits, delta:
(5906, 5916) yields 3.2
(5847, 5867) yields 5.4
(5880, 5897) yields 5.0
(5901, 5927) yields 3.4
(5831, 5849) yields 4.6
